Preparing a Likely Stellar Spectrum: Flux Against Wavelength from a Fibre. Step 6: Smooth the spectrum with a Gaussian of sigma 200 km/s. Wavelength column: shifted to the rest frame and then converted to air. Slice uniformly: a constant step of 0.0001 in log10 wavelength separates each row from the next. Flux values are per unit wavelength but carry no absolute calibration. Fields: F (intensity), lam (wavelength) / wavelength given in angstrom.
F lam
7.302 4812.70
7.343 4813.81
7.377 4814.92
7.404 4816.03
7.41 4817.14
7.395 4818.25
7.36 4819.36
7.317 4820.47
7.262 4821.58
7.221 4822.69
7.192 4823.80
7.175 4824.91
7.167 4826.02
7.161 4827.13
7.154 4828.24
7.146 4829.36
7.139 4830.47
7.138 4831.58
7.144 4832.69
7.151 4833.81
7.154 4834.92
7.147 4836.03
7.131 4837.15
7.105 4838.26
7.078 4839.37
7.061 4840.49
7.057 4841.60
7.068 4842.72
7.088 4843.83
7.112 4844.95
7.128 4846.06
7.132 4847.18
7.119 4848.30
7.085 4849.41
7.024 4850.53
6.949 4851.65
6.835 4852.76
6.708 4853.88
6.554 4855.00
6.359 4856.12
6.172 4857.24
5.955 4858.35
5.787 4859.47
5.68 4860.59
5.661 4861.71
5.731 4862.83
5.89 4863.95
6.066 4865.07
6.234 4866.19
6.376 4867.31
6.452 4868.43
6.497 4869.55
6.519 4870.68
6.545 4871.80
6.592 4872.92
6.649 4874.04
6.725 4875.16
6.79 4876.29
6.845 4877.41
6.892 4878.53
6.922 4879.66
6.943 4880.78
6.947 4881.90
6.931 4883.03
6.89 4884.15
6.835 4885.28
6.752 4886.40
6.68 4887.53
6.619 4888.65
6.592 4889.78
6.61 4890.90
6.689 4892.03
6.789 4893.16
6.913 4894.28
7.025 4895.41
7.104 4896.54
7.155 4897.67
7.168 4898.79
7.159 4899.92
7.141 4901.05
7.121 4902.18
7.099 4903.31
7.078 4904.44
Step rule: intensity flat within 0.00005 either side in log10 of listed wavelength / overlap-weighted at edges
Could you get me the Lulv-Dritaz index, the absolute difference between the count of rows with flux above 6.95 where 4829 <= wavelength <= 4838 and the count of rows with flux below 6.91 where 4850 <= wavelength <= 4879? 16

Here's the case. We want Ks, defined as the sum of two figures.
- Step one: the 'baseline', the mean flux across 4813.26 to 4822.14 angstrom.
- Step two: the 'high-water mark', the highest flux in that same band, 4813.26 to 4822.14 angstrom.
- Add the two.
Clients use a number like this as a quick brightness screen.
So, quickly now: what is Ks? 14.8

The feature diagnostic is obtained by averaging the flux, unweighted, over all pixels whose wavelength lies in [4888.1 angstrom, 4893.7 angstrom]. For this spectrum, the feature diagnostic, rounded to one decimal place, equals 6.7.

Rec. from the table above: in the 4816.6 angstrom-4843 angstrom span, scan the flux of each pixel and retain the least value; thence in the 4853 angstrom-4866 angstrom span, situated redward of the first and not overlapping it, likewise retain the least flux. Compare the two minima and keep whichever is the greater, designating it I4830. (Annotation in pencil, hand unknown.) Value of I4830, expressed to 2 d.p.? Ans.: 7.06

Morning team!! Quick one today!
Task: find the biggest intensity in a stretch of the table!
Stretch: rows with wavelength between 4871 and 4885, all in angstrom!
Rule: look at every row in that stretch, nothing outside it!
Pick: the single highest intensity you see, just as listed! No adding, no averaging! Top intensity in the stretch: 6.947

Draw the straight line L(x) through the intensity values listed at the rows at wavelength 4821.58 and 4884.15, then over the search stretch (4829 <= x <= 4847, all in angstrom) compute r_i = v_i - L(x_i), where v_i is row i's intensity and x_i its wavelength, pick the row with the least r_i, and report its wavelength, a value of 4840.49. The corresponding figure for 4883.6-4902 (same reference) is 4889.78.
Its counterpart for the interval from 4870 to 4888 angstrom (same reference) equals 4870.68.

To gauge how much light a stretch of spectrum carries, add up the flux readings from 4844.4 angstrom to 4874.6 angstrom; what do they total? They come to 175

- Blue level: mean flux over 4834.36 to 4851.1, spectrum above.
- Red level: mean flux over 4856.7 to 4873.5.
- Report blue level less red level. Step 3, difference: 1.0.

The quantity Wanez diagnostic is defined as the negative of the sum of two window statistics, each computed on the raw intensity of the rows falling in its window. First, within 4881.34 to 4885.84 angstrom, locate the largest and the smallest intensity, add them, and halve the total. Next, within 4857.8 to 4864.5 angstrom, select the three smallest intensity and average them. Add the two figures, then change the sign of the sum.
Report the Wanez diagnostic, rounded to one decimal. -12.6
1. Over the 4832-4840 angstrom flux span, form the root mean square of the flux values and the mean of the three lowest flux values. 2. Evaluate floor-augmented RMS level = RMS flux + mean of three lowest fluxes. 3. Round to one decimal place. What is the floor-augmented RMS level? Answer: 14.2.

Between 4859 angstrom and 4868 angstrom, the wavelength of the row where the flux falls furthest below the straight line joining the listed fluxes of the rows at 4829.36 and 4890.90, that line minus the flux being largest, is 4861.71 angstrom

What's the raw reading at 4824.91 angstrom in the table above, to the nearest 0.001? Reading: 7.175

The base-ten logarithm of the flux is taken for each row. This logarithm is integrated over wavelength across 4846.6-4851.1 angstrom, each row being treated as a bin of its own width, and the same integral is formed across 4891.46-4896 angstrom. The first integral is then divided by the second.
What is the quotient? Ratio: 1.008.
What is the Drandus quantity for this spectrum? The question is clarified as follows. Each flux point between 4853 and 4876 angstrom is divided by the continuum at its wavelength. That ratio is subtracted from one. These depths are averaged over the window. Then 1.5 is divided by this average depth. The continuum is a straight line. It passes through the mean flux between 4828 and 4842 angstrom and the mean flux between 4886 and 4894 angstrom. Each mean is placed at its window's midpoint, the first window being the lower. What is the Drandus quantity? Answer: 17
